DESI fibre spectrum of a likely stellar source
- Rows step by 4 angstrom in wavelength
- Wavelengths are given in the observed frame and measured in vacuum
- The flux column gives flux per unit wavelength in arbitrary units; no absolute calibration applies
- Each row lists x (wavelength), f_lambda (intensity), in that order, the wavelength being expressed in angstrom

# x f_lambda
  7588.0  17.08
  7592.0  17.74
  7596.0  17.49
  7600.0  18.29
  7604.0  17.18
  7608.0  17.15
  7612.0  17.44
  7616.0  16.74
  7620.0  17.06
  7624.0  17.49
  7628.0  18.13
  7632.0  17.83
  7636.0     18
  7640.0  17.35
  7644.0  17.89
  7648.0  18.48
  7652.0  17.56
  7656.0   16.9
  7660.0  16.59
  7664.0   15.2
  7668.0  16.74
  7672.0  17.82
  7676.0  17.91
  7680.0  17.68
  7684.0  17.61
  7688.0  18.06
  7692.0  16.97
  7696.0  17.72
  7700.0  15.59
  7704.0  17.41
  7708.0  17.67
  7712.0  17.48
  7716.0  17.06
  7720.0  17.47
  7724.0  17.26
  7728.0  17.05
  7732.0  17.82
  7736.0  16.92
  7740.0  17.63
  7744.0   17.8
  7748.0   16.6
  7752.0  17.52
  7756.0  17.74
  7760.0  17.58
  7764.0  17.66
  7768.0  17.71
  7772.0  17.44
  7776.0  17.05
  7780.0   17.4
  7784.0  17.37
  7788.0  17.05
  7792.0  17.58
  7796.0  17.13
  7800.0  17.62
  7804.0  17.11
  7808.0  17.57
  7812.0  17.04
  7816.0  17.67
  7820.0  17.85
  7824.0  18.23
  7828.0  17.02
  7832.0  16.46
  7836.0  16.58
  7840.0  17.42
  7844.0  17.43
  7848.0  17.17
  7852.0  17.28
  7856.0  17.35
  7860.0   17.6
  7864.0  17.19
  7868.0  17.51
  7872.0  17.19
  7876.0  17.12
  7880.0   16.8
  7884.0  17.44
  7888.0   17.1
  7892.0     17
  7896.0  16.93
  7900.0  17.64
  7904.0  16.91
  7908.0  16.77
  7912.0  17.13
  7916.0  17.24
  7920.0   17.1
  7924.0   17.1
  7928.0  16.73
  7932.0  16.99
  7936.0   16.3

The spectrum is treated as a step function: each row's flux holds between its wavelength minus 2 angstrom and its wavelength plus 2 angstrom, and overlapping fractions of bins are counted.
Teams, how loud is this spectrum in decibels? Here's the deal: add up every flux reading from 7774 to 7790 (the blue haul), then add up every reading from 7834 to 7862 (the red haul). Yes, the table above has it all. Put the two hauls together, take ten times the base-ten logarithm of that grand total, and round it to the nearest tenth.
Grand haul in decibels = 22.8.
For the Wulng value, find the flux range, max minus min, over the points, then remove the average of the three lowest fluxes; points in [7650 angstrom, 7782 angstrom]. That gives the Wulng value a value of -12.9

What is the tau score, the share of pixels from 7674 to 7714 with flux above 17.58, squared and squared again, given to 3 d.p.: 0.130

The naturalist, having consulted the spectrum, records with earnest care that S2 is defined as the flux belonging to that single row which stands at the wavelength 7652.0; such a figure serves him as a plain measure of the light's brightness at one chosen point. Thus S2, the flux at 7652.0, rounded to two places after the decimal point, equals 17.56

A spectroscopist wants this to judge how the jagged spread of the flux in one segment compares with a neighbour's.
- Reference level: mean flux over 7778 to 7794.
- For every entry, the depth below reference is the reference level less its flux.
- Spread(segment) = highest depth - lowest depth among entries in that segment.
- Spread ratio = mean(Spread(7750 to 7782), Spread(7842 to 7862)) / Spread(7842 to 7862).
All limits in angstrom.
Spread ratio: 1.3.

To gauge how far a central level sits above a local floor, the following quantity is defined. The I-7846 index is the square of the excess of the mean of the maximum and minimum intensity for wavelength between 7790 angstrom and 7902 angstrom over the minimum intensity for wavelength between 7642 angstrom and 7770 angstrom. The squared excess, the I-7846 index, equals 4.6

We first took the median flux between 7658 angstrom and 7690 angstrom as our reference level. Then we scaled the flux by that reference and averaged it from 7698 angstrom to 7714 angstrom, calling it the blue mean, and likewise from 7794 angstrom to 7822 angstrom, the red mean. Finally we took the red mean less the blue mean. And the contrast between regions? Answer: 0.022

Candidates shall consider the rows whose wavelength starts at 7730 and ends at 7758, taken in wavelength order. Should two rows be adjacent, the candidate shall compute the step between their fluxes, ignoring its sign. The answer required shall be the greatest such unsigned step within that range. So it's 1.20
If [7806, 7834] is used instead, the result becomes 1.21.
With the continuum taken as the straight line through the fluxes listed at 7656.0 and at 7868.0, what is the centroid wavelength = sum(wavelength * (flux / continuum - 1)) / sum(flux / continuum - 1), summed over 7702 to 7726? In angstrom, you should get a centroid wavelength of 7711.8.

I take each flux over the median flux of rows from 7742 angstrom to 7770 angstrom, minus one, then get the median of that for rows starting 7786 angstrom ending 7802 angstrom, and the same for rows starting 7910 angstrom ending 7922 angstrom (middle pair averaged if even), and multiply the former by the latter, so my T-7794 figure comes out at 0.0005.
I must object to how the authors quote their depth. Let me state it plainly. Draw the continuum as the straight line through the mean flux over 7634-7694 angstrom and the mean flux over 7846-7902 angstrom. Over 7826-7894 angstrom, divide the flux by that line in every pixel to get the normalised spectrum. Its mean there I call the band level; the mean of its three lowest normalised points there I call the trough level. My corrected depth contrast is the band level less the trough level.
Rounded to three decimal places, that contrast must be 0.032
